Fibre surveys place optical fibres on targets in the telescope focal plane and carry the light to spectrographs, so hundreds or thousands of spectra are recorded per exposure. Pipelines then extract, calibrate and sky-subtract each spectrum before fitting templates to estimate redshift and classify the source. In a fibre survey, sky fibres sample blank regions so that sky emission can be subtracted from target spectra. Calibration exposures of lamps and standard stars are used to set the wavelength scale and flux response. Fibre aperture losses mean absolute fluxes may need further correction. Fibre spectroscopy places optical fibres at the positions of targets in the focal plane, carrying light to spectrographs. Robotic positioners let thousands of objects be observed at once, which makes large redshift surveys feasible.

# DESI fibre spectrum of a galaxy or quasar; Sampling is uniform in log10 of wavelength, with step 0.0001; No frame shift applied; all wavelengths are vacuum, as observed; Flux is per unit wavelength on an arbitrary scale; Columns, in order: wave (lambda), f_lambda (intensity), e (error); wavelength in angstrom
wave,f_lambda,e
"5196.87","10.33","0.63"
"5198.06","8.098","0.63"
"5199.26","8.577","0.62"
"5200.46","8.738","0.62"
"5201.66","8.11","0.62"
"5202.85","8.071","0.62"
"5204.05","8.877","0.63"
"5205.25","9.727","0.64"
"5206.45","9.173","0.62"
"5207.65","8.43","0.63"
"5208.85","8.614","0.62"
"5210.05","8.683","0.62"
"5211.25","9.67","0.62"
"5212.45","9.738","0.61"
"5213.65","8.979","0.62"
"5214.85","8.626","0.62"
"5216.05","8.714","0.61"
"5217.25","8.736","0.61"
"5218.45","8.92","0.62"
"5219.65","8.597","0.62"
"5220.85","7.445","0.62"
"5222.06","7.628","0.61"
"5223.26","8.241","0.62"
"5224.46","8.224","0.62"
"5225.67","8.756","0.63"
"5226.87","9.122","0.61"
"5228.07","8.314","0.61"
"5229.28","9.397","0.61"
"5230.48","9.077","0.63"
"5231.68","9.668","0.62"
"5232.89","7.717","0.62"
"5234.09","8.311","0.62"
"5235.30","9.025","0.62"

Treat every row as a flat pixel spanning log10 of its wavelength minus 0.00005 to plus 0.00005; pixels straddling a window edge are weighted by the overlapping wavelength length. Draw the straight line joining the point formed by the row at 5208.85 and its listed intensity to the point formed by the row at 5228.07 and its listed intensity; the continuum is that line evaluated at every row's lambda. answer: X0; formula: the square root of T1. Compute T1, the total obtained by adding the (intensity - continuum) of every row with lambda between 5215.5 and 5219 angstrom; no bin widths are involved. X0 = 1.0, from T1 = 0.9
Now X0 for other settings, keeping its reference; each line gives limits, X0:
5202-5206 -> 0.8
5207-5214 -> 1.6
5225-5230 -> 1.5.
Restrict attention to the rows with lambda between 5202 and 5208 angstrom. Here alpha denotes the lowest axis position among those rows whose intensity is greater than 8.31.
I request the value 5204.05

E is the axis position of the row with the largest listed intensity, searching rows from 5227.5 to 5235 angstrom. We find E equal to 5231.68 angstrom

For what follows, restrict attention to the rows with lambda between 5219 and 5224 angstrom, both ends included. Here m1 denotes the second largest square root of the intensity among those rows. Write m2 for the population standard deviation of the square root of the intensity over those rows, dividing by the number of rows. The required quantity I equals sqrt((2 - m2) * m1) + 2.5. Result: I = 4.85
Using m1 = 2.87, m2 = 0.082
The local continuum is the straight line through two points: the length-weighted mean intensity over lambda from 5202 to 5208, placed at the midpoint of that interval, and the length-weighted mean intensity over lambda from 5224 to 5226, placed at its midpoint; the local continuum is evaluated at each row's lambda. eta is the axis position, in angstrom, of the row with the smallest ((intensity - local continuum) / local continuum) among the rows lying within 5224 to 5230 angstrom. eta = 5224.46 angstrom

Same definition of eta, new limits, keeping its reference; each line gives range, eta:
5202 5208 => 5202.85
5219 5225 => 5220.85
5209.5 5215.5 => 5210.05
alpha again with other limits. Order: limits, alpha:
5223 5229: 5225.67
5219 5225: 5219.65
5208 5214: 5208.85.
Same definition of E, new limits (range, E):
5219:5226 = 5225.67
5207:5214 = 5212.45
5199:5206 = 5205.25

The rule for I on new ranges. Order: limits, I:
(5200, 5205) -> 4.89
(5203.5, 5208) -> 4.91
